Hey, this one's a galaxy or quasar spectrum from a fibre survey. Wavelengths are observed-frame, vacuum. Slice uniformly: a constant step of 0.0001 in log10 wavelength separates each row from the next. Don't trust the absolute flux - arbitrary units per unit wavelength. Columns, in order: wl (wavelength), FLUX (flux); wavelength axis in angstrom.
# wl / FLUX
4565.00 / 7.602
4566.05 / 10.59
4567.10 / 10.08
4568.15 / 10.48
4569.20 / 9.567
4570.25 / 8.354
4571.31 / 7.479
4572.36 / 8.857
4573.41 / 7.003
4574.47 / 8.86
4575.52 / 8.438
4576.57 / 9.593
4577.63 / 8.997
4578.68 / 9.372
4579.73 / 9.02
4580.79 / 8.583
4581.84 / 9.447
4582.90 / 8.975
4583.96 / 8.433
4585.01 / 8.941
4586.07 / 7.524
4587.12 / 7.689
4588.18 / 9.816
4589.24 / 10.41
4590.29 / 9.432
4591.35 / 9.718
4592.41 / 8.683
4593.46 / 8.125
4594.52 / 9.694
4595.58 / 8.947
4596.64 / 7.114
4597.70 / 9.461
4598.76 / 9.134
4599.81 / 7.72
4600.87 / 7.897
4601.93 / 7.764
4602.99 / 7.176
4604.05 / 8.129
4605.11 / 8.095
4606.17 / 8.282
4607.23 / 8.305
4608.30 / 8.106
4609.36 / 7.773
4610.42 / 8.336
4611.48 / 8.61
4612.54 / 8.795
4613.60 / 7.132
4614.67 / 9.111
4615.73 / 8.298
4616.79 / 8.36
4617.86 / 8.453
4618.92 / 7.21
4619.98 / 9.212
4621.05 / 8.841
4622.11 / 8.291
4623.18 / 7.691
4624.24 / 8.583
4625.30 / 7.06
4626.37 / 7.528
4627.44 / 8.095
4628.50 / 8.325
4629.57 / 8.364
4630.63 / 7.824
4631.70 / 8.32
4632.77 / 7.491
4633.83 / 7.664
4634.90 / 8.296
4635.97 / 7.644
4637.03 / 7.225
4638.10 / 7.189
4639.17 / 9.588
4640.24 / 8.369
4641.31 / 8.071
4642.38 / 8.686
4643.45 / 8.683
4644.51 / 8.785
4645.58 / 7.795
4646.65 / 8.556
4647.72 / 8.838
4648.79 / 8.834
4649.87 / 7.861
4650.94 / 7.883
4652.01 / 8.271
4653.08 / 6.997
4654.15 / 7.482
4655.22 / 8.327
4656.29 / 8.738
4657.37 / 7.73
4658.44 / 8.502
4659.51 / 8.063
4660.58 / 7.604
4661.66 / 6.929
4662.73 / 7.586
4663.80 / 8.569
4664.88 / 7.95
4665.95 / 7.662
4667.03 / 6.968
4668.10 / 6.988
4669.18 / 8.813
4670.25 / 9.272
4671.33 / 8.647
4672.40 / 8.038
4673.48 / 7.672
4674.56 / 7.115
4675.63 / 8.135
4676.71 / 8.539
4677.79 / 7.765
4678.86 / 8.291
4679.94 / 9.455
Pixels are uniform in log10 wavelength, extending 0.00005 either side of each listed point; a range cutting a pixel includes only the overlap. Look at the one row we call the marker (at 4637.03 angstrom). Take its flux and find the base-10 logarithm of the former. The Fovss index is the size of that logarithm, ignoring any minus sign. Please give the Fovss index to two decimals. 0.86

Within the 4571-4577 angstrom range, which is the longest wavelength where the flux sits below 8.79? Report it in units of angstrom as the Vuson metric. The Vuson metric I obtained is 4575.52 angstrom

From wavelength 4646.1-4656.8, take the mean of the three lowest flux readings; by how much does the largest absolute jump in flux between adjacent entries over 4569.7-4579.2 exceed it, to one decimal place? -5.6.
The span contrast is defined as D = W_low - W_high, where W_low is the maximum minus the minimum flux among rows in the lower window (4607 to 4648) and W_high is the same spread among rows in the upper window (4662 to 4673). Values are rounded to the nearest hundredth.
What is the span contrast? 0.22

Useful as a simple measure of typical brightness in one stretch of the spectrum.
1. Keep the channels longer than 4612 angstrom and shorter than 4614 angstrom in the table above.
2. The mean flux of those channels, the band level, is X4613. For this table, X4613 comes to 8.0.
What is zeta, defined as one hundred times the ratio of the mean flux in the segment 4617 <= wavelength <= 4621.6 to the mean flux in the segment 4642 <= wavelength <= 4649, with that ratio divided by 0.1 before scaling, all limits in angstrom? 980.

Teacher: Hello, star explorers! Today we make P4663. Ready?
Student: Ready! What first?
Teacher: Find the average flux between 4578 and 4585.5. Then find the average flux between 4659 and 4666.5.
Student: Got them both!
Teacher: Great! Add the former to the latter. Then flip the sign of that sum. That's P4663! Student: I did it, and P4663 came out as -16.73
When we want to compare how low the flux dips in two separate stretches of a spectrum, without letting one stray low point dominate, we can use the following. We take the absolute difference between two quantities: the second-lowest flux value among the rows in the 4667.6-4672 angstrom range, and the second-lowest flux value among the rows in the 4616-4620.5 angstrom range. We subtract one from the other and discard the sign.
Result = 0.29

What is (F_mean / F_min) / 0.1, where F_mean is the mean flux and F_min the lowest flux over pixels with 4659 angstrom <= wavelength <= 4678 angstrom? 11.4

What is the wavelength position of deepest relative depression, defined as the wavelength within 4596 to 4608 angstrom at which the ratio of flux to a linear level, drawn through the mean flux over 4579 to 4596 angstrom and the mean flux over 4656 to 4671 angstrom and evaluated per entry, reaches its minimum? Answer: 4596.64 angstrom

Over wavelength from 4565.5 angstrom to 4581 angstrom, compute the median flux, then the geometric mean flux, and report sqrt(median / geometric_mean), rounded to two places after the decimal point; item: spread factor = 1.00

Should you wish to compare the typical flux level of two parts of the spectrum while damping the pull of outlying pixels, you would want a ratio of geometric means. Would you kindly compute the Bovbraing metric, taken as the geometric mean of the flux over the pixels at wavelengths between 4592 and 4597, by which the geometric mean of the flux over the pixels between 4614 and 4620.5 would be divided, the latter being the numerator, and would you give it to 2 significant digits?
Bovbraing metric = 0.99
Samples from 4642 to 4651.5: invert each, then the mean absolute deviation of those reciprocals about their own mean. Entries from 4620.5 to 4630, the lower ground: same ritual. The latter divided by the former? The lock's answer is 1.2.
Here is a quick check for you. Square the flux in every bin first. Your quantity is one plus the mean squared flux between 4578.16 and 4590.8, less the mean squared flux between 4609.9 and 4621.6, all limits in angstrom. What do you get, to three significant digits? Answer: 11.2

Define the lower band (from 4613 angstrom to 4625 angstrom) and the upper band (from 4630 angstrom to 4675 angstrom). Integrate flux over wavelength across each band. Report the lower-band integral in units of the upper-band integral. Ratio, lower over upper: 0.27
